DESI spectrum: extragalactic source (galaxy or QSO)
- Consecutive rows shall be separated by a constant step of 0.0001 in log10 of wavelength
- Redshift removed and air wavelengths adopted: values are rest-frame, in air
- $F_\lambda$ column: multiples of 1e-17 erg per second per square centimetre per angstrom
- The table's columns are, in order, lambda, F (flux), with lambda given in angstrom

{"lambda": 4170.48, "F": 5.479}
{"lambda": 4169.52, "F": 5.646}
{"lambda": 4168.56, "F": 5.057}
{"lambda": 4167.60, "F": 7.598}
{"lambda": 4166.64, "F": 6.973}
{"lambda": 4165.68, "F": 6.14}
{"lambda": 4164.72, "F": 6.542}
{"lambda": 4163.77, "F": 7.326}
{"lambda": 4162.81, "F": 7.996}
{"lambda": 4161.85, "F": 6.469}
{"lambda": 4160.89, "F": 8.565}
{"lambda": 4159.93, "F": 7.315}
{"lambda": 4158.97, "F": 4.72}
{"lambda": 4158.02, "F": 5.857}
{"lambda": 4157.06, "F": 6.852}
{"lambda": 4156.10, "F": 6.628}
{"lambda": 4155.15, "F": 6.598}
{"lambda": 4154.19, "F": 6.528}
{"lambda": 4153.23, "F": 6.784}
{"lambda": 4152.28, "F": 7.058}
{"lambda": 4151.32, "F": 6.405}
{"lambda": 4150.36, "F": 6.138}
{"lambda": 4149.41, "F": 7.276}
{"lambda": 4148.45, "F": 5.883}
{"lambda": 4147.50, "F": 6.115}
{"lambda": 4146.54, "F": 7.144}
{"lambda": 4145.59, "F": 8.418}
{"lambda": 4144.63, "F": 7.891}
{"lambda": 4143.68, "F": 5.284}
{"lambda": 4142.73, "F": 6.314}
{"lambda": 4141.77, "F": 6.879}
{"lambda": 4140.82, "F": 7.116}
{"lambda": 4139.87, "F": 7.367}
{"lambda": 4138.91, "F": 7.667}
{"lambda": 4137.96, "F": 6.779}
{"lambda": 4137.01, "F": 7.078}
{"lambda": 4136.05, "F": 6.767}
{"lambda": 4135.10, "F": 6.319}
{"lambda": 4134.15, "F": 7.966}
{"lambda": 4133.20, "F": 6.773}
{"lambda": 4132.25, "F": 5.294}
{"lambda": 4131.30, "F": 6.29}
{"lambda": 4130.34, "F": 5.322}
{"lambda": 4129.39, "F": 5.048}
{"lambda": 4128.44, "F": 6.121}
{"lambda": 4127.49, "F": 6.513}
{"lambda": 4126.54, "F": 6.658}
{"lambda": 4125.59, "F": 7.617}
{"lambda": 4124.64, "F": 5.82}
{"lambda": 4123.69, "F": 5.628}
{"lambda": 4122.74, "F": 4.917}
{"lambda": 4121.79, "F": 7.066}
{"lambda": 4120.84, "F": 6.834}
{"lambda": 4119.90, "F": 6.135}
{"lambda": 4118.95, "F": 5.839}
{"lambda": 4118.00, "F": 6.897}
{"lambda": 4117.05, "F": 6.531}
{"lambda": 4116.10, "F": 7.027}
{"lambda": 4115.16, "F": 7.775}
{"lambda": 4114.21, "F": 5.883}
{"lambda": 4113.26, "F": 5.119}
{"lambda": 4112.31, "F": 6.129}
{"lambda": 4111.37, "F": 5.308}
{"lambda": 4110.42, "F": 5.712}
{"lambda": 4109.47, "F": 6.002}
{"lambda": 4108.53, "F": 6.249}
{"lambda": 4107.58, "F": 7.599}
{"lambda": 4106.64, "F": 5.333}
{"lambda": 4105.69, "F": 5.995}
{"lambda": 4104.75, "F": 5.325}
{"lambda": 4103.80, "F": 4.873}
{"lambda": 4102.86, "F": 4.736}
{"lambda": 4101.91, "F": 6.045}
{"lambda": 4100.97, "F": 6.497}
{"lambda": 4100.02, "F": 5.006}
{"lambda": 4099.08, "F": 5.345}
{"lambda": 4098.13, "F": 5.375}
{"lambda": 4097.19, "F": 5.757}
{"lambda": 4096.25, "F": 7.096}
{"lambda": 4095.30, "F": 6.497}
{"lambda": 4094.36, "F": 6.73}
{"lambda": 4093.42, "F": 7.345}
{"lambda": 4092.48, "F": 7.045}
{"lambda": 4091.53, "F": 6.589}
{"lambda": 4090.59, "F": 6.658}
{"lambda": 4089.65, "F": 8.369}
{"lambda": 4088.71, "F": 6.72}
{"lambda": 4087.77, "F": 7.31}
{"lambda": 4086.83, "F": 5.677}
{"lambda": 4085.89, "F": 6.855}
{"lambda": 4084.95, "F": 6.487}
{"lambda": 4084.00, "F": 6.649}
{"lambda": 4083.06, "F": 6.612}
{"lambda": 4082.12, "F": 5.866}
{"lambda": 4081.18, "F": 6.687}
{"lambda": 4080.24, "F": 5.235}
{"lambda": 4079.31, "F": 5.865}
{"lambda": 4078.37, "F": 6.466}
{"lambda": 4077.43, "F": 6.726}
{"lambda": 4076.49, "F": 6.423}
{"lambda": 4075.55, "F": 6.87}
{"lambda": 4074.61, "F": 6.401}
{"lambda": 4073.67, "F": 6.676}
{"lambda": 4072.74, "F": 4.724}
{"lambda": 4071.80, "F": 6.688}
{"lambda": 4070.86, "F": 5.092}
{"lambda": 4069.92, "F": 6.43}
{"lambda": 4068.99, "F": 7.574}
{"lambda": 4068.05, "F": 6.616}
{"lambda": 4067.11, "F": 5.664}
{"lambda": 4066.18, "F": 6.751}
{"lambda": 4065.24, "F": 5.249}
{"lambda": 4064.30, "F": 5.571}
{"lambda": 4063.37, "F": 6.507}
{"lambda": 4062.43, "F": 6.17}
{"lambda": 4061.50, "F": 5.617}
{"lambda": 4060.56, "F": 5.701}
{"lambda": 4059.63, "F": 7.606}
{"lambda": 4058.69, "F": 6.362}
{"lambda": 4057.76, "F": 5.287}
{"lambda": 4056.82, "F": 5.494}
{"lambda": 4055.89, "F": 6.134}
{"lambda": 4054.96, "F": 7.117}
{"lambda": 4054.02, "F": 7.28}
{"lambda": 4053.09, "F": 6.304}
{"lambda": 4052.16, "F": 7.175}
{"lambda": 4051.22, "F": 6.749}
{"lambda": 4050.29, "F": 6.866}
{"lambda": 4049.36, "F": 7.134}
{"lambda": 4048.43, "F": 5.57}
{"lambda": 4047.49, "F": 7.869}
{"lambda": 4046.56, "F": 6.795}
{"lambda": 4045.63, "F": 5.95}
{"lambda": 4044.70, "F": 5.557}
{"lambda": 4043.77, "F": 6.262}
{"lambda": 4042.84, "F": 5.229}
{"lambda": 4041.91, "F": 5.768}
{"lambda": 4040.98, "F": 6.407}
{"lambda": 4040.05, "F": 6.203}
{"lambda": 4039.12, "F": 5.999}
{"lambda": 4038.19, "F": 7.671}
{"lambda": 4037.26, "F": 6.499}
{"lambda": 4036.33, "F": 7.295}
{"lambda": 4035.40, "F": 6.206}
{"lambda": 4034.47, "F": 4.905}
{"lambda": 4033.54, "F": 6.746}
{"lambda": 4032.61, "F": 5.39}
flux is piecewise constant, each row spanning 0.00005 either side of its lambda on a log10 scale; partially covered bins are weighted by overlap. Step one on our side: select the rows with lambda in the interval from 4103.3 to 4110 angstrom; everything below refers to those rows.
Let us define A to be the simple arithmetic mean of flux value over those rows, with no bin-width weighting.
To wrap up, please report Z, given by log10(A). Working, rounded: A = 5.9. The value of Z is 0.77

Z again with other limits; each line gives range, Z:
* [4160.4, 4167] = 0.85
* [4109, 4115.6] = 0.78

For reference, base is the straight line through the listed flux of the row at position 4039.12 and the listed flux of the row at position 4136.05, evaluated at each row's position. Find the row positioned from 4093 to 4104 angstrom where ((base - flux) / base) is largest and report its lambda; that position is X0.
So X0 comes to 4102.86 angstrom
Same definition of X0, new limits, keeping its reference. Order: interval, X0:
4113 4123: 4122.74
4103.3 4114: 4103.80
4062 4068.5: 4065.24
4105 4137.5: 4122.74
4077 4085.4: 4080.24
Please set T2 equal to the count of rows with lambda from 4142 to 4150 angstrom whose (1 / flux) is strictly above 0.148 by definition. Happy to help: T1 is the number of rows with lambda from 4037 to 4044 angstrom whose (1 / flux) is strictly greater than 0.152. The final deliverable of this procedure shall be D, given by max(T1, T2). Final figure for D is 7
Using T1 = 7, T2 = 4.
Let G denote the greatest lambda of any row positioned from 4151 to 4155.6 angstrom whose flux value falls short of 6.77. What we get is 4155.15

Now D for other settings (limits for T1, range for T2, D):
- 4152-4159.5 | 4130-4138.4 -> 4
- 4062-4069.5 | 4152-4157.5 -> 5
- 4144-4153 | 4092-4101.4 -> 7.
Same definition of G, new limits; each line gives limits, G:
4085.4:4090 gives 4088.71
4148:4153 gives 4151.32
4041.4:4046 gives 4045.63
